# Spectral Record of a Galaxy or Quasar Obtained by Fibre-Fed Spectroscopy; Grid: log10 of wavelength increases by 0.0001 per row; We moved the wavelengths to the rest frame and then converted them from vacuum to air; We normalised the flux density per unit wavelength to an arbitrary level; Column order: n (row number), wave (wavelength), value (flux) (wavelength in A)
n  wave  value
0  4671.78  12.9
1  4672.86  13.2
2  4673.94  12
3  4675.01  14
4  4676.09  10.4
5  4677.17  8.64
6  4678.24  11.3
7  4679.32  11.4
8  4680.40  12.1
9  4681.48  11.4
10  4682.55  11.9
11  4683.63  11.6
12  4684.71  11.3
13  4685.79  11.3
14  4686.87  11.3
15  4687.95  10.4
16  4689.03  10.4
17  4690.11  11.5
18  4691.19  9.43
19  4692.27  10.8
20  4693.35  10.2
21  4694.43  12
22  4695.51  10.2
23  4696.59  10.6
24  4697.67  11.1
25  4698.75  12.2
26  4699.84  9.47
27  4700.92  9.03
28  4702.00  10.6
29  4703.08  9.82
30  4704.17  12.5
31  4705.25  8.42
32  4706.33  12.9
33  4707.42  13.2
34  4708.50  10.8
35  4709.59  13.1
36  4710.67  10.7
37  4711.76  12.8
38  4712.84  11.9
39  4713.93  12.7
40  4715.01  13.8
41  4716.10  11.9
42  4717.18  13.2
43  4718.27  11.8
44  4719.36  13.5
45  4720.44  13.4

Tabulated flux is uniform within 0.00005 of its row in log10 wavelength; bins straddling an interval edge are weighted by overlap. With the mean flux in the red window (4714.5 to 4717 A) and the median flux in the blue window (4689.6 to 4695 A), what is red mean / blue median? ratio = 1.19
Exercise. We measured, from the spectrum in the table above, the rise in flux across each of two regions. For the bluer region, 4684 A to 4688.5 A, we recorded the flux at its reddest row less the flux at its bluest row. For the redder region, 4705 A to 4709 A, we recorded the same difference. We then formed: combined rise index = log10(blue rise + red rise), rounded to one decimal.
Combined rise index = 0.2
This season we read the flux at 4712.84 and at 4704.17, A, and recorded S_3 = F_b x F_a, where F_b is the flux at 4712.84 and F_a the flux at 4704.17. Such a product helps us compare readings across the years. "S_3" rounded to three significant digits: 149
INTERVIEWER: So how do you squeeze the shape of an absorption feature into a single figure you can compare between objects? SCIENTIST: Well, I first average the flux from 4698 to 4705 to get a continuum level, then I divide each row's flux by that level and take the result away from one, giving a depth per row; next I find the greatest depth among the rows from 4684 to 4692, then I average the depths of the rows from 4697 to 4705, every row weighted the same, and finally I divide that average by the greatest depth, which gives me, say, -0.1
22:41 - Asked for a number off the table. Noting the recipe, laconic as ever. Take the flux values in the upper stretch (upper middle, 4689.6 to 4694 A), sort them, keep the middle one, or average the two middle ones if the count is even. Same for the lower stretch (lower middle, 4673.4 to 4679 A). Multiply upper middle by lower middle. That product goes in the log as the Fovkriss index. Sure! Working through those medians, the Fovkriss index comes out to 119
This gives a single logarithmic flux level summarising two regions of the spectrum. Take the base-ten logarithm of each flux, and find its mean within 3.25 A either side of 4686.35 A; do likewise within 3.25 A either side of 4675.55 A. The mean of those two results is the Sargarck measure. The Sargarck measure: 1.05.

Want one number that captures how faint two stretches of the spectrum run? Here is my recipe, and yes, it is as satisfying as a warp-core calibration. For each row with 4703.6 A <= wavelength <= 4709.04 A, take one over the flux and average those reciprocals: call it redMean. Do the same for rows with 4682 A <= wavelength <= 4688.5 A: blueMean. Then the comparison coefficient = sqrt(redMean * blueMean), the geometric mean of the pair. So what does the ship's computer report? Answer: 0.0888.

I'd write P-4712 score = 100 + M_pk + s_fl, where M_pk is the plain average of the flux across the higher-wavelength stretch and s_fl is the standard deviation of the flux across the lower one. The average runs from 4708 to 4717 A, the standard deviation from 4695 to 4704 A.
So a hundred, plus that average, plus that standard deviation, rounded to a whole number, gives 113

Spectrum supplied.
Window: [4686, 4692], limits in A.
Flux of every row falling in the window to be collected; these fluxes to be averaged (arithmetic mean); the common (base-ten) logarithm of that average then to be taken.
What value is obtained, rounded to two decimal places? 1.03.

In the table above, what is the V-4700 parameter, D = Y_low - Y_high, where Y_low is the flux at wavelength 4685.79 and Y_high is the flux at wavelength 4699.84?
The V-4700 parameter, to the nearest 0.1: 1.8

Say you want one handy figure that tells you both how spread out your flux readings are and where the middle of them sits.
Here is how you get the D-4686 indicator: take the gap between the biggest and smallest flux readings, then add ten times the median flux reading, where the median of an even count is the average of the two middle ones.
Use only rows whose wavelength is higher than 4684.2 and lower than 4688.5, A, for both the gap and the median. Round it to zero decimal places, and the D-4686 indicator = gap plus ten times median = 114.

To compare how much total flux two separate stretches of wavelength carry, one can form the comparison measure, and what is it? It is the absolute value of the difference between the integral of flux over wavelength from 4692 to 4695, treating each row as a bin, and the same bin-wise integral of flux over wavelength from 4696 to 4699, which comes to 1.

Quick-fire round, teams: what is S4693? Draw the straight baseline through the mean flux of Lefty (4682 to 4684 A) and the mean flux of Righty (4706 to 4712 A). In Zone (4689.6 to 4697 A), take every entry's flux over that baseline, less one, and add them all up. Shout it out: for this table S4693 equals -0.7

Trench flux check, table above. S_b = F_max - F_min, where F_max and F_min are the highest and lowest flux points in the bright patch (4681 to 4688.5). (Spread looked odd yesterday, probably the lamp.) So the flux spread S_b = 1.50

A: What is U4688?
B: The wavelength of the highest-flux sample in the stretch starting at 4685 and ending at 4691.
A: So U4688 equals 4690.11 A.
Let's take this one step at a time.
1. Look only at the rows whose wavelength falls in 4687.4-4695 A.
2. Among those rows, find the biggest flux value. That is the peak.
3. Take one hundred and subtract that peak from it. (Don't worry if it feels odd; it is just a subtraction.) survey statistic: 88.0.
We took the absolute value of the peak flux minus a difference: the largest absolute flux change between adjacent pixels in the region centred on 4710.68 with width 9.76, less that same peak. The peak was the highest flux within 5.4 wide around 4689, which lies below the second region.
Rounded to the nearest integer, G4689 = 21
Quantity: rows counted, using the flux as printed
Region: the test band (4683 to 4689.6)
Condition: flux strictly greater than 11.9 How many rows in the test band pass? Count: 0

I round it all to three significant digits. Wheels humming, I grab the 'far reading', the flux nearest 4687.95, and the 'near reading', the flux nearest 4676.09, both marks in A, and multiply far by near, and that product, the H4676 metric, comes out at 108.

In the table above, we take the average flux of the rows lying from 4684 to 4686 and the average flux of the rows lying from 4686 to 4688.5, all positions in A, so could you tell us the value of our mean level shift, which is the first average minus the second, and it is 0.4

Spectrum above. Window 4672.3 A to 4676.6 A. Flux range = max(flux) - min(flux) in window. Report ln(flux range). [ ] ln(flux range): 1.3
